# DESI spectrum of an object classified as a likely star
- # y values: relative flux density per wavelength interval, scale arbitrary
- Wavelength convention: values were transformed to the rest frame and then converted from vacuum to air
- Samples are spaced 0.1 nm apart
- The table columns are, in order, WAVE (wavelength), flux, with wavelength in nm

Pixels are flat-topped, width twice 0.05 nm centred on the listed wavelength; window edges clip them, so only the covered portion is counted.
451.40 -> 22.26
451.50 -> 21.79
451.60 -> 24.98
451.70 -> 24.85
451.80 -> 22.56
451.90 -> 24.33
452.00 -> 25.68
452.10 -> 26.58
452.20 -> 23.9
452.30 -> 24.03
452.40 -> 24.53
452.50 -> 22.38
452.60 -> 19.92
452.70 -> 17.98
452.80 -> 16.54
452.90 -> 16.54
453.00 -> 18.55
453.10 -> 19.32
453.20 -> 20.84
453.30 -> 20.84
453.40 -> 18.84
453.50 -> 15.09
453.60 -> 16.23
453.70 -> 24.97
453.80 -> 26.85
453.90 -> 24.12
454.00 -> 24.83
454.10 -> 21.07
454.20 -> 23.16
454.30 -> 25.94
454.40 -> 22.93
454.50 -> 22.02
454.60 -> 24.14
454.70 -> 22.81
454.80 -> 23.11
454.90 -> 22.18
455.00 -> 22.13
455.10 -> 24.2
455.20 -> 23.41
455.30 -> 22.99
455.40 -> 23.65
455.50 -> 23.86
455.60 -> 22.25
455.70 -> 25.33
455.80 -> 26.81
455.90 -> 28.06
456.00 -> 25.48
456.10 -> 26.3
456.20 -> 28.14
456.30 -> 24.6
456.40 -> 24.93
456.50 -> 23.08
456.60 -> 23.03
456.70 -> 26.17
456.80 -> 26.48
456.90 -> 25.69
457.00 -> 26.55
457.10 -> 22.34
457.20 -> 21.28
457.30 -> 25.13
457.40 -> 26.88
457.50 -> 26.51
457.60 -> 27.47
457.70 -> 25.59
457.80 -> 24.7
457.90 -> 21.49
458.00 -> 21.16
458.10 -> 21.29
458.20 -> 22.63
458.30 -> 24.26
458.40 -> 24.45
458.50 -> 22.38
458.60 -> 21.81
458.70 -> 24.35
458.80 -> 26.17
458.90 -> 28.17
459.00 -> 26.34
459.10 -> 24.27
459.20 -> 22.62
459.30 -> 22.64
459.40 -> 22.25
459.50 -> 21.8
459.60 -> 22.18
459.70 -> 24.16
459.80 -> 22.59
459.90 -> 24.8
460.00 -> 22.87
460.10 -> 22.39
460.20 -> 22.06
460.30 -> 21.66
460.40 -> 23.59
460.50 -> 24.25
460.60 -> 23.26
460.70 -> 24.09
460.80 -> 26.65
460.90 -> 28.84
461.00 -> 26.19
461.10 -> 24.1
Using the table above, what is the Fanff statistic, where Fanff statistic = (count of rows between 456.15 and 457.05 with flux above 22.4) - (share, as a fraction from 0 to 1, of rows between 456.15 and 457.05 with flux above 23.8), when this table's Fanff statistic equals 8.2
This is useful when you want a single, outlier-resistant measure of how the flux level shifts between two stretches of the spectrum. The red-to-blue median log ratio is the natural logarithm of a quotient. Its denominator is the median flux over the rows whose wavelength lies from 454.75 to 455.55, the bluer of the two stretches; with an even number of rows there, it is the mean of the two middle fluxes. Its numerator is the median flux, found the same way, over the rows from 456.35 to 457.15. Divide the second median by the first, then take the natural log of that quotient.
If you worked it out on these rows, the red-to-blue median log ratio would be 0.08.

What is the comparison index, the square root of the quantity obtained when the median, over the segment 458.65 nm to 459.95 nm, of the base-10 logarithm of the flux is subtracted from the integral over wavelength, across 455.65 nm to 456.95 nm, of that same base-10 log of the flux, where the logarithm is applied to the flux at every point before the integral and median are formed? 0.670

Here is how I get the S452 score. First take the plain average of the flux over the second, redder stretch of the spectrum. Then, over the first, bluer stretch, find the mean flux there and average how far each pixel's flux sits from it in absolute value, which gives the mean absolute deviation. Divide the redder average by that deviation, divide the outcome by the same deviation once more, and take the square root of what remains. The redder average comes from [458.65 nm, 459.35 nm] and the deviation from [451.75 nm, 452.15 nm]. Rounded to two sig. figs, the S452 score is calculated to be 3.7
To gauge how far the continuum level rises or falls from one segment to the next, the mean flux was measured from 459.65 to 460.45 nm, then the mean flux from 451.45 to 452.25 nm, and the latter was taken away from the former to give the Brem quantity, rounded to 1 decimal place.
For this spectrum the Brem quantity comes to -1.3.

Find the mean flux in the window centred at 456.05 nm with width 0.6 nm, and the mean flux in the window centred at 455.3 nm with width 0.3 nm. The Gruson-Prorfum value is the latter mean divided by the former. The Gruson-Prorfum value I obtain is 0.88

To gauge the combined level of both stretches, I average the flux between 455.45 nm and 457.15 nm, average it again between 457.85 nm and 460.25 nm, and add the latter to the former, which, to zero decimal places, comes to 49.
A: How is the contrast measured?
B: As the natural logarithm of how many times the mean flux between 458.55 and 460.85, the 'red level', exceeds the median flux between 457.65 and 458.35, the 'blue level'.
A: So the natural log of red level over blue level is 0.046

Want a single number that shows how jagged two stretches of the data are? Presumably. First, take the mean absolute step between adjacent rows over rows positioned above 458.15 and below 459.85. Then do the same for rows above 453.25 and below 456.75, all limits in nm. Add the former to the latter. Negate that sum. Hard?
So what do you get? -3.2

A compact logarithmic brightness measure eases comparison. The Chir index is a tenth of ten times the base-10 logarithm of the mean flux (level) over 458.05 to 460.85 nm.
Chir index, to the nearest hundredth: 1.37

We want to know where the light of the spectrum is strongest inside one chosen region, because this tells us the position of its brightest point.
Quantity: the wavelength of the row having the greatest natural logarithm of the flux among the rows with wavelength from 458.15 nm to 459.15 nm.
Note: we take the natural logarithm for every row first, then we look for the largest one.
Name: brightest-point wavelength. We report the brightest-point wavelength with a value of 458.90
